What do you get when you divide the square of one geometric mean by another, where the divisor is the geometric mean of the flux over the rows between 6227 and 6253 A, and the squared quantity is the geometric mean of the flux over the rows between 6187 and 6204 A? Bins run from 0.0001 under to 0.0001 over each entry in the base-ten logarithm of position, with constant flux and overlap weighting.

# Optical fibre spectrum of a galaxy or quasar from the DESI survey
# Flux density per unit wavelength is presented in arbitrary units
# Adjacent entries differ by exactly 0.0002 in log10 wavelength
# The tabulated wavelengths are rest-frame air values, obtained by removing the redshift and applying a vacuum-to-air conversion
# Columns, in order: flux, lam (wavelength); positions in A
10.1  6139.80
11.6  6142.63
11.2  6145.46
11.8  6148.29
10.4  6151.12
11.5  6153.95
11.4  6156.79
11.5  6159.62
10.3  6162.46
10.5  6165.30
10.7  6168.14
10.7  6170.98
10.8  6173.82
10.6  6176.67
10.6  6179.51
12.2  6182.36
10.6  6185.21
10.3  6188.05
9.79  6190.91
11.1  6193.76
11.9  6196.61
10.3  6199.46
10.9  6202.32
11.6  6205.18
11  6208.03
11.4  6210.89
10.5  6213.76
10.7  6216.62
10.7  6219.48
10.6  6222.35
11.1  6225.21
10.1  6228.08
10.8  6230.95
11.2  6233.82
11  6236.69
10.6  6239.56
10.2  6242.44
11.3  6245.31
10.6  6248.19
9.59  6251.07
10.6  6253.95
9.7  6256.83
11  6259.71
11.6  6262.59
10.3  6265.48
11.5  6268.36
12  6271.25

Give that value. 10.8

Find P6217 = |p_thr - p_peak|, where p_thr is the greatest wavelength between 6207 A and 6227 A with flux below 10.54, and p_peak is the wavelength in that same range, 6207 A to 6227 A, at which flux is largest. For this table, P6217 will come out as 2.9 A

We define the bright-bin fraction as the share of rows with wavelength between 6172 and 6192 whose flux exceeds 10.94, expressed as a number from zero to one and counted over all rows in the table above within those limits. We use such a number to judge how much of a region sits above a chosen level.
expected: 0.1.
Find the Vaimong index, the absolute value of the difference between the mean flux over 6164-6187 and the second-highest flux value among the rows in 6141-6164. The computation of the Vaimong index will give 0.8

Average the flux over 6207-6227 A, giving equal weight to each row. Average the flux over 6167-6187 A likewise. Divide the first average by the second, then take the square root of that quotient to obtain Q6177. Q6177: 1.00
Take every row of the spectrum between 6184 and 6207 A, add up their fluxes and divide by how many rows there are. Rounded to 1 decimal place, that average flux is 10.8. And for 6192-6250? 10.9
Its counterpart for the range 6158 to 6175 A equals 10.8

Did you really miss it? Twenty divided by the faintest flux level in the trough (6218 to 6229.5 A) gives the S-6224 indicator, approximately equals 1.98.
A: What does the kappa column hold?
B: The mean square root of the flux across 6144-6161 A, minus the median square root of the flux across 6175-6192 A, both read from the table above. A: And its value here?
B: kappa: 0.11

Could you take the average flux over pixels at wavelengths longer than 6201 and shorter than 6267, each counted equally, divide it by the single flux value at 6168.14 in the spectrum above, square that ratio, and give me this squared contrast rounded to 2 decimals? 1.01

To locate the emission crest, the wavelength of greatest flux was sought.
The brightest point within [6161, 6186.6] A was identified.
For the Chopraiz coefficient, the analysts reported 6182.36 A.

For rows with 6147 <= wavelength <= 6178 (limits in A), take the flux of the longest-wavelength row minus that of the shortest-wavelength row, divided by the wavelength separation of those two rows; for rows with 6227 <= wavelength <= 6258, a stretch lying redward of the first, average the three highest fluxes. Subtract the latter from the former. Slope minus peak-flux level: -11.21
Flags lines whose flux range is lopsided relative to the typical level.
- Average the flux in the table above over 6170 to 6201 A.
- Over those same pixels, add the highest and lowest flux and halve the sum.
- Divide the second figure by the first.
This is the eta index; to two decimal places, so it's 1.02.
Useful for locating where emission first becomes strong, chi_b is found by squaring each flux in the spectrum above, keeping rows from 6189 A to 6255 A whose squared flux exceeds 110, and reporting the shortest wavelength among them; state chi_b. 6193.76 A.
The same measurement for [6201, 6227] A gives 6202.32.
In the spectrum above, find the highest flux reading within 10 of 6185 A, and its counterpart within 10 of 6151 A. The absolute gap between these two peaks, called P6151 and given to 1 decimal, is 0.4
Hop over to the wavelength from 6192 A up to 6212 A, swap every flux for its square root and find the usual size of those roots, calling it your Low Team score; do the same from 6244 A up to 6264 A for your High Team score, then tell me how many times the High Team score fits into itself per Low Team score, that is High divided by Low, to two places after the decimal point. 0.98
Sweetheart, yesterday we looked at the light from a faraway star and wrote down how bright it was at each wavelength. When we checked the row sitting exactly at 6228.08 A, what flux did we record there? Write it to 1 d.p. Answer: 10.1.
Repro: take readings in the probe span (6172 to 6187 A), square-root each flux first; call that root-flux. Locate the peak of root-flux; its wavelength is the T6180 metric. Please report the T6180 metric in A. 6182.36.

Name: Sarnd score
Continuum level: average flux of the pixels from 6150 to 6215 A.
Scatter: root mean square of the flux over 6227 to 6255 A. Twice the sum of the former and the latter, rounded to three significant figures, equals 43.0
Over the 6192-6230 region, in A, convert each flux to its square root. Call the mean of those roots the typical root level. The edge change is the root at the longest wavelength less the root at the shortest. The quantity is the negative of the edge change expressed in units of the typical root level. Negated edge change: 0.05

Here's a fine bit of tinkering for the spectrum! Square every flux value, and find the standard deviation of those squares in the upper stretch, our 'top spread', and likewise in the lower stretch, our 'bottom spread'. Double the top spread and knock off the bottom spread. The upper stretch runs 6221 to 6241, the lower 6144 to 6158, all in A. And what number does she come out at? 4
